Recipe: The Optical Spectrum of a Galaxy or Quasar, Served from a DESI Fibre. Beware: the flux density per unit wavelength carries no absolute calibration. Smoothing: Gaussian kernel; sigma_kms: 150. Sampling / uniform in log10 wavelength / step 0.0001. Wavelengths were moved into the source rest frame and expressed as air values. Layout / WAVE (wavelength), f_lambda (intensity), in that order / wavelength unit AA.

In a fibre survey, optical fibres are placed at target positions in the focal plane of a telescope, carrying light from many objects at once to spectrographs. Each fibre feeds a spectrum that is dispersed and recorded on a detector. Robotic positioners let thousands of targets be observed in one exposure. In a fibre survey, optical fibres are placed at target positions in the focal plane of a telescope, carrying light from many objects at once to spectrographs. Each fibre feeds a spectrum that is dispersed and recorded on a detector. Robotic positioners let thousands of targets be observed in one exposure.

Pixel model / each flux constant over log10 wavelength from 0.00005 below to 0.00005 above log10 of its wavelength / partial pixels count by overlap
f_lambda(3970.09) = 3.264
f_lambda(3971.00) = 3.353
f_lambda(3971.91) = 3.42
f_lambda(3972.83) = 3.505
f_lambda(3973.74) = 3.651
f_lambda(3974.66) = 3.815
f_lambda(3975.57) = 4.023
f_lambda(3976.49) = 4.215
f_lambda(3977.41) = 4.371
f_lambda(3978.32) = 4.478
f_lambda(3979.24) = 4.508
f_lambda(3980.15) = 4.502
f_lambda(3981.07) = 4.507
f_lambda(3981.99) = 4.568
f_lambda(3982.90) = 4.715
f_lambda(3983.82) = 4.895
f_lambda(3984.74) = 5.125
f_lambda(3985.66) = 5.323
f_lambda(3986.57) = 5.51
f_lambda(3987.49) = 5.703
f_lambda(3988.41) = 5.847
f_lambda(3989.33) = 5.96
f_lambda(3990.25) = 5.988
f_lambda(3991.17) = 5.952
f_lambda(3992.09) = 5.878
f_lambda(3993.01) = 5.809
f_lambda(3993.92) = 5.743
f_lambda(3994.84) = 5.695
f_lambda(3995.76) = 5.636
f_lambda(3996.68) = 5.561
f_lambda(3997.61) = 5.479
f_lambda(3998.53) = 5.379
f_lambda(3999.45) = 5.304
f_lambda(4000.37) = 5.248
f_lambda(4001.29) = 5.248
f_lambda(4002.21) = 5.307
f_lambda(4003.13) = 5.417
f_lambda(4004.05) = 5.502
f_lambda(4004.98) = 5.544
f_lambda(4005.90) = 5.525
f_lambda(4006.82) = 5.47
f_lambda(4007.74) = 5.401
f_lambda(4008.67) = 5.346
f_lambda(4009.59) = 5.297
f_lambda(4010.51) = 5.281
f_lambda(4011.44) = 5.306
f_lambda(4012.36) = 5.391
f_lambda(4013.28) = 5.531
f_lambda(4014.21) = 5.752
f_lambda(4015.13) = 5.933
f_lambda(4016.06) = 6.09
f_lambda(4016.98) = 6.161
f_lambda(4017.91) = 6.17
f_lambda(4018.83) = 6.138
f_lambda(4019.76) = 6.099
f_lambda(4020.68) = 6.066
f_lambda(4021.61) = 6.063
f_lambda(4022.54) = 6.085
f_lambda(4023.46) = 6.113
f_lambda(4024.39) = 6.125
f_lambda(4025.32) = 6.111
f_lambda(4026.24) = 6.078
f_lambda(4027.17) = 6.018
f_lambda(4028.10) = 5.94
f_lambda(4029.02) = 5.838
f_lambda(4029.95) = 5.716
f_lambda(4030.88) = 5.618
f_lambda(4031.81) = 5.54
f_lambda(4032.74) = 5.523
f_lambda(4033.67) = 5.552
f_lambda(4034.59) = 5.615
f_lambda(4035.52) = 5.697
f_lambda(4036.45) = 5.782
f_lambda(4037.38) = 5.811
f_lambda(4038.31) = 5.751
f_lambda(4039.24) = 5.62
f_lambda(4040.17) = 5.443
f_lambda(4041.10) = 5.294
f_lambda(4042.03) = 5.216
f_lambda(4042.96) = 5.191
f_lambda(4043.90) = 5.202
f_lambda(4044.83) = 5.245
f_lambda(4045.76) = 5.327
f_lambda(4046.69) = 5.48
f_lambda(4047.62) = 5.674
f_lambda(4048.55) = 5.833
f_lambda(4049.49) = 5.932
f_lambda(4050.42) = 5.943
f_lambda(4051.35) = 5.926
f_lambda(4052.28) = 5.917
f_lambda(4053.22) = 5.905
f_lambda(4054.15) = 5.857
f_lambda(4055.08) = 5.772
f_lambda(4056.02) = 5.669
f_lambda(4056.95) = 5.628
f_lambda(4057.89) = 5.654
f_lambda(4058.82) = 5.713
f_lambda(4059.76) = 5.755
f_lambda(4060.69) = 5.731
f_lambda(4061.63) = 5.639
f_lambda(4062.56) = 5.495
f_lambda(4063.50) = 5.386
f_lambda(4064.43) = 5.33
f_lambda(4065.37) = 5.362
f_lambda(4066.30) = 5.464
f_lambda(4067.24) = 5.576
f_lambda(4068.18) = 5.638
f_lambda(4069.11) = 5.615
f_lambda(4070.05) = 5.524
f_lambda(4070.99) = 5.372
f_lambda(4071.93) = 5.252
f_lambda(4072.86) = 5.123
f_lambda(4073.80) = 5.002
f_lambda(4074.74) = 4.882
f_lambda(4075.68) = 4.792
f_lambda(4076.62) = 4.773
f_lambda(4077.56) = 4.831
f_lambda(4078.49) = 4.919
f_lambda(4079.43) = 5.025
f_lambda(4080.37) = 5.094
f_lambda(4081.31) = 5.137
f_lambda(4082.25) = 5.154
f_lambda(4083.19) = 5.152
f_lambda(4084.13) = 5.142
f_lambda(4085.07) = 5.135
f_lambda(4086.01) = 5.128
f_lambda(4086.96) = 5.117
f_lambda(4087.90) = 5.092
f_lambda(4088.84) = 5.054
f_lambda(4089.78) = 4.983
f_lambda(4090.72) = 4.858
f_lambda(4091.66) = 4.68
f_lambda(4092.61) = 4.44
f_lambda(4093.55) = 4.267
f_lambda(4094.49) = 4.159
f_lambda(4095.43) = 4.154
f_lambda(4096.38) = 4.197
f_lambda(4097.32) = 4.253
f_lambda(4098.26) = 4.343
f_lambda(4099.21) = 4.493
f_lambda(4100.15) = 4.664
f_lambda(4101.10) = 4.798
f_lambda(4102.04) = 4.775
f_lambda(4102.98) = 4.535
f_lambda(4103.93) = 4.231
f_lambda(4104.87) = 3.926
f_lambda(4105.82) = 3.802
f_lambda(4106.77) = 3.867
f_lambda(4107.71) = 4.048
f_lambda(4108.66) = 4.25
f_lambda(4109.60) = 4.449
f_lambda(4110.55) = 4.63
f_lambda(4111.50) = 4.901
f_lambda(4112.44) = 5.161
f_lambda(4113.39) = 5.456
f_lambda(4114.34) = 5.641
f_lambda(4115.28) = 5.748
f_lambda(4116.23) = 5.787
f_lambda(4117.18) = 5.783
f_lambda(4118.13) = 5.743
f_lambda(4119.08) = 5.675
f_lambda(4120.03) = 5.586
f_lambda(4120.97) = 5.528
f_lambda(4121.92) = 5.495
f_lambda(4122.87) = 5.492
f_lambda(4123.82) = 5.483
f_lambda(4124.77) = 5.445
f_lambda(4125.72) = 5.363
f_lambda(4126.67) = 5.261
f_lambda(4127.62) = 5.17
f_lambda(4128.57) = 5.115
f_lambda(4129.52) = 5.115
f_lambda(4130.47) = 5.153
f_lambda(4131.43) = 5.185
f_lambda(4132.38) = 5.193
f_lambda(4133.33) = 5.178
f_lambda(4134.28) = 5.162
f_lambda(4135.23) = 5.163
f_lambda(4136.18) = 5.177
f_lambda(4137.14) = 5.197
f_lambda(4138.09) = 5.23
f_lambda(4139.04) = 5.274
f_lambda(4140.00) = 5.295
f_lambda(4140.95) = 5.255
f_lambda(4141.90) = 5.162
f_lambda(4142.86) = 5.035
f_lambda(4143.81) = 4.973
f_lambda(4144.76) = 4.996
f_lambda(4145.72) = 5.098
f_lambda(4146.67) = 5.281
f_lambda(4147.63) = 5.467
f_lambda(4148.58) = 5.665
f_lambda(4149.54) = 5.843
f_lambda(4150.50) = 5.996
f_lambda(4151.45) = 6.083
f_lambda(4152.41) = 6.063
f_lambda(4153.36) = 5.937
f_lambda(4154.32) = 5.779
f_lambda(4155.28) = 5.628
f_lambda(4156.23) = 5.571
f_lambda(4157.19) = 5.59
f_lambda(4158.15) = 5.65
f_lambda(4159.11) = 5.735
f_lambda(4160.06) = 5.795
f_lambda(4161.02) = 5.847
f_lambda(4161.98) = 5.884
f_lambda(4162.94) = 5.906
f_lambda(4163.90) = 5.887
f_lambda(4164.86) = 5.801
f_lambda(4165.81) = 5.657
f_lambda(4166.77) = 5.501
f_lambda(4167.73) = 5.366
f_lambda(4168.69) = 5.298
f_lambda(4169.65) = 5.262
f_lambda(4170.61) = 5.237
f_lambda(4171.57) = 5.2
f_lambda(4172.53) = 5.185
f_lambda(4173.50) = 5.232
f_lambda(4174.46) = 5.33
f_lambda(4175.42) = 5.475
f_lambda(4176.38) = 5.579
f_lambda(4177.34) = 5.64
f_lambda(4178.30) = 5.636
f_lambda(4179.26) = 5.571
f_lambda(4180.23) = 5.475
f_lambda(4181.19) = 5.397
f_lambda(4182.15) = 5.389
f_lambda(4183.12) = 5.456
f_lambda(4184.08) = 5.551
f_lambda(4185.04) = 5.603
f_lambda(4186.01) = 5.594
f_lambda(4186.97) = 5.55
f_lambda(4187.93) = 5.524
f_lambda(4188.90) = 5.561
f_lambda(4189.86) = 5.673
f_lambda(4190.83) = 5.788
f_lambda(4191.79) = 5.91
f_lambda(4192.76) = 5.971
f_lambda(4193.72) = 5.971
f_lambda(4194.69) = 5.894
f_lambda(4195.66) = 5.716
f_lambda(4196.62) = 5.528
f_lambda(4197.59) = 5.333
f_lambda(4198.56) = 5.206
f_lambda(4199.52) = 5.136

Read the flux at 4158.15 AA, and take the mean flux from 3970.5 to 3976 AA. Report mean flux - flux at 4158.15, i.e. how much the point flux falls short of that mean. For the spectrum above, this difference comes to -2.0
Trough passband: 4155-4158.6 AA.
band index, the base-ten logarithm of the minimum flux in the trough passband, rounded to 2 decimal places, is 0.75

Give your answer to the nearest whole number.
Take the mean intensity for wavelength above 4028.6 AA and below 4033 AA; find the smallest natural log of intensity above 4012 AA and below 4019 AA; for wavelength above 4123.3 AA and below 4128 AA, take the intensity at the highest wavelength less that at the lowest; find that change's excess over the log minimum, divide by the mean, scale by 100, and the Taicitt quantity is -35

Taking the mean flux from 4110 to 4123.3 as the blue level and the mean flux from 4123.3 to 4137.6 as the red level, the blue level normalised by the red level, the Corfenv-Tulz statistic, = 1.05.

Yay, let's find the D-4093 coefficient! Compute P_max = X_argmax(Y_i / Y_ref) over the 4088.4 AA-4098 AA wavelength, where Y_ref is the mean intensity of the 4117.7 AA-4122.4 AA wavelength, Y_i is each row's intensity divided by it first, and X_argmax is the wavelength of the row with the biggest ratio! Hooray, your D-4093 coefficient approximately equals 4088.84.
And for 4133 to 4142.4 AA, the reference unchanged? 4140.00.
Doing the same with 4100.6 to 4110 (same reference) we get 4101.10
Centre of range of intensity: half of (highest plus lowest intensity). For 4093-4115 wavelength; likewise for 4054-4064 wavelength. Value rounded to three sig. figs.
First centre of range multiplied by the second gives 26.5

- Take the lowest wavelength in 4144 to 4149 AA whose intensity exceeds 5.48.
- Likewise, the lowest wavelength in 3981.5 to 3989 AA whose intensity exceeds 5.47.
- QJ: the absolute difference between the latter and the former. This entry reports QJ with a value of 162.0 AA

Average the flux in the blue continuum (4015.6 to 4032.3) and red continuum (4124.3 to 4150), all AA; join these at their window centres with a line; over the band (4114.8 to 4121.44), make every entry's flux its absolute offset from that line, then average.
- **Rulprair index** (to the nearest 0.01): 0.33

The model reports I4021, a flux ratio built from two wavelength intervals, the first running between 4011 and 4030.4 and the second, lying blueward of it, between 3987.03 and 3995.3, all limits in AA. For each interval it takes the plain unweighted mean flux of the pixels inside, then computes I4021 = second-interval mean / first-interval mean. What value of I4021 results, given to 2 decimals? 0.98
